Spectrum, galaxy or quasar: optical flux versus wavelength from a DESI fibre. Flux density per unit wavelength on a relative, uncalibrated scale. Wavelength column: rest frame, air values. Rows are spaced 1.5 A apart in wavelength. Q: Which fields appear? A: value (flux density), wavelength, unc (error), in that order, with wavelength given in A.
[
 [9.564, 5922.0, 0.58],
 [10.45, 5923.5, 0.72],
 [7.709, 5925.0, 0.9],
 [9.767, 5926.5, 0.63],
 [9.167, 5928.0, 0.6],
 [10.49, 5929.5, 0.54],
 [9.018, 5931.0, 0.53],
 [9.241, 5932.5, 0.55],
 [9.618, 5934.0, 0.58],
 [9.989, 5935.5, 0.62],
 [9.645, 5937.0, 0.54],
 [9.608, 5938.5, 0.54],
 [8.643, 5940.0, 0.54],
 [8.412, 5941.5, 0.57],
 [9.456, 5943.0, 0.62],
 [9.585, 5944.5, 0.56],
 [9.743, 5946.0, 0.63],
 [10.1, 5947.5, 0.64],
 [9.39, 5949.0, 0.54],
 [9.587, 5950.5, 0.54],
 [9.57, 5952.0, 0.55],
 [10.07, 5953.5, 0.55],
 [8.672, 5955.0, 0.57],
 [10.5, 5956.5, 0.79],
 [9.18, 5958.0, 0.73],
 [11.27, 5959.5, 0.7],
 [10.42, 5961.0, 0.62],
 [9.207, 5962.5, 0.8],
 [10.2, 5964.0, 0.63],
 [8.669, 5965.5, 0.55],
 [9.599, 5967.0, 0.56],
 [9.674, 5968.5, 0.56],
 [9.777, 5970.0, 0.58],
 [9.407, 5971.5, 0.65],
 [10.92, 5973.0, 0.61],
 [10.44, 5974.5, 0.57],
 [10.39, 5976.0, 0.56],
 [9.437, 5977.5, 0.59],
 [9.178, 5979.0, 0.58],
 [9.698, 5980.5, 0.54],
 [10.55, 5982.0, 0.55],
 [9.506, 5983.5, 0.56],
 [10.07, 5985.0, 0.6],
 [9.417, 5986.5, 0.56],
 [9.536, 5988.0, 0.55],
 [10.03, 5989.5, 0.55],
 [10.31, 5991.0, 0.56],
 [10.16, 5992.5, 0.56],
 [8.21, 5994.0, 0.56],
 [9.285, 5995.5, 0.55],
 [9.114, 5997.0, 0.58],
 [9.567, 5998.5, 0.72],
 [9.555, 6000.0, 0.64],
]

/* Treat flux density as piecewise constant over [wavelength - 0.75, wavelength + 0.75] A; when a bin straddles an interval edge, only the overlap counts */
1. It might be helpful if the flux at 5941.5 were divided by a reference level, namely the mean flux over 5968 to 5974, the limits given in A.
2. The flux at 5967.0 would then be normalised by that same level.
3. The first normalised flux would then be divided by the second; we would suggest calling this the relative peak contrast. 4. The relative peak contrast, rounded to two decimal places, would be 0.88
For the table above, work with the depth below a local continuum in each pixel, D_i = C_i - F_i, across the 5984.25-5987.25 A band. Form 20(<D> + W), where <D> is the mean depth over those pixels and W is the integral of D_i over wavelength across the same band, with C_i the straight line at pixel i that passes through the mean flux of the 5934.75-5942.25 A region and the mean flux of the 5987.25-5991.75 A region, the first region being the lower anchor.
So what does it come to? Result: 13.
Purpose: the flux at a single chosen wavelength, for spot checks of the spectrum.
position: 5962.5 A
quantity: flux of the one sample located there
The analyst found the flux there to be 9.207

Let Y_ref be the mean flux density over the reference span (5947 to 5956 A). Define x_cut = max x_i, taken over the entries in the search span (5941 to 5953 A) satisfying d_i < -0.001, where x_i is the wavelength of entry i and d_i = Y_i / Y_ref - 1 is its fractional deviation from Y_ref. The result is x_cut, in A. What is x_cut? 5949.0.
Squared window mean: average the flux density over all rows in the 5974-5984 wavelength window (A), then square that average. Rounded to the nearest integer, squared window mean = 98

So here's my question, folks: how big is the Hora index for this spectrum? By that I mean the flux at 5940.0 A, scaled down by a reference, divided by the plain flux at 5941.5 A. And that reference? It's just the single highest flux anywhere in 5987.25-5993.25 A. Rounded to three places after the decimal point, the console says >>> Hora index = 0.100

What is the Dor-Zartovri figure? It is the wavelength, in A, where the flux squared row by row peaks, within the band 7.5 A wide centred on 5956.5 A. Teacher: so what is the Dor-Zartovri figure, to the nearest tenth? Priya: 5959.5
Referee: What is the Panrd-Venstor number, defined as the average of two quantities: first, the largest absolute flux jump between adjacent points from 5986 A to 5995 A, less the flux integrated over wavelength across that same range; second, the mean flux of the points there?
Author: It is -37.5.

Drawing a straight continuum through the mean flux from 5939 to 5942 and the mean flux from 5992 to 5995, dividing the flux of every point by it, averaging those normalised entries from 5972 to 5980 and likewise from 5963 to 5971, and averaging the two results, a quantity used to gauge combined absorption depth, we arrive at 1.10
